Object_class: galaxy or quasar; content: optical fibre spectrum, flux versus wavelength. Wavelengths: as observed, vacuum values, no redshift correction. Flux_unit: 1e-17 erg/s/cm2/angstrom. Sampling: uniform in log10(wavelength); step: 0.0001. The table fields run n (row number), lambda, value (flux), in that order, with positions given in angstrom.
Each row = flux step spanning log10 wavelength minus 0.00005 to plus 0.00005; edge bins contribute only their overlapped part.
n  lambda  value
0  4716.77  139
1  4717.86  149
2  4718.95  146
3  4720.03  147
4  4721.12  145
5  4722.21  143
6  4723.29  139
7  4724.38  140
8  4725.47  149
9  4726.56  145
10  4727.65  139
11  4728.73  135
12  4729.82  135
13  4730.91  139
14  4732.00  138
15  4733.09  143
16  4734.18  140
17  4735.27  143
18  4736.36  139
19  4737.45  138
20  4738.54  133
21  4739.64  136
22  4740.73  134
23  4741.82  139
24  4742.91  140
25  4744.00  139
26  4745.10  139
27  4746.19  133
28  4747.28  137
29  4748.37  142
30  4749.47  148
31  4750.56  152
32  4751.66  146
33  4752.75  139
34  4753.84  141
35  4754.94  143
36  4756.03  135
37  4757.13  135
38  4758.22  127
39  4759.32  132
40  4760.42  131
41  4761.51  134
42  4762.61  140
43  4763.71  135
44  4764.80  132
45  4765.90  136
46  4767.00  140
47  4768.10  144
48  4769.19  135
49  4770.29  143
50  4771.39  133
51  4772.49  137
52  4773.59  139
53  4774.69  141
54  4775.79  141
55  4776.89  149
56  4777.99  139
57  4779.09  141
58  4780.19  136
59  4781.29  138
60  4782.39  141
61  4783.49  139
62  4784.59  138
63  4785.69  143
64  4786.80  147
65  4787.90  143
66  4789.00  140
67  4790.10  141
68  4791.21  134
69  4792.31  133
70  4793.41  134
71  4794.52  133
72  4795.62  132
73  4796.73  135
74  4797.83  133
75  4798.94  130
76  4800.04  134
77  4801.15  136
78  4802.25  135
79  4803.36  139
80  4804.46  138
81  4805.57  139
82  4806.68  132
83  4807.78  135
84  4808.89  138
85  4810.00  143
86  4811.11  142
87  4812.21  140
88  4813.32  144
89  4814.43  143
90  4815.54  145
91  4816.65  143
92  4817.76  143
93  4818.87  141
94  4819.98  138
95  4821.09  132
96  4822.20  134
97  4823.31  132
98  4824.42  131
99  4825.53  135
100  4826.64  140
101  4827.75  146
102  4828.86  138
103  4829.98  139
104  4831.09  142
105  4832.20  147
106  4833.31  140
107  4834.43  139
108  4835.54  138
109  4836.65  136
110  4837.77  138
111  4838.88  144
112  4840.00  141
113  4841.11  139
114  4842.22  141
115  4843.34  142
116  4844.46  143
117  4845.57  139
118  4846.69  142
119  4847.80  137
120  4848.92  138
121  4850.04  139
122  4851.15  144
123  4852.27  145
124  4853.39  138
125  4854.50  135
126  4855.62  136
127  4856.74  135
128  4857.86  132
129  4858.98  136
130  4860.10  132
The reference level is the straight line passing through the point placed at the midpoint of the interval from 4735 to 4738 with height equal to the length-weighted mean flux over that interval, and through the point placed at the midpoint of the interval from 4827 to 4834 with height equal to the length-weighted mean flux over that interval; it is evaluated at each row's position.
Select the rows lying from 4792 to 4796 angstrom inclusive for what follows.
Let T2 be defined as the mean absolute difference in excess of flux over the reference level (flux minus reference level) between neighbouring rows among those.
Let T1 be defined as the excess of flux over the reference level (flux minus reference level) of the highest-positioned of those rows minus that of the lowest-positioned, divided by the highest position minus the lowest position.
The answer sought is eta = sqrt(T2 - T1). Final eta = 1.15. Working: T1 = -0.3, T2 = 1.0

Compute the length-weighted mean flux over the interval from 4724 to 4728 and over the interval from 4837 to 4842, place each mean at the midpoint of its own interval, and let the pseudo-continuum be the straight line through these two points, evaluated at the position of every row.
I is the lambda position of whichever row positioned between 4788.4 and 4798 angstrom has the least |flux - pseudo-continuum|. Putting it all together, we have 4790.10 angstrom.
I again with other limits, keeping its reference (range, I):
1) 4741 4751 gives 4748.37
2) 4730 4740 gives 4735.27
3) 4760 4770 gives 4768.10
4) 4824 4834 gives 4833.31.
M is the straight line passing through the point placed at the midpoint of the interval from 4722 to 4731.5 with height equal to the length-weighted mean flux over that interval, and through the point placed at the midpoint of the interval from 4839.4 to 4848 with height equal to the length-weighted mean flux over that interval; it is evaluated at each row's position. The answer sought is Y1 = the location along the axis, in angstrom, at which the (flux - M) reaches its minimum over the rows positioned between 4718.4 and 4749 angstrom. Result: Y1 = 4746.19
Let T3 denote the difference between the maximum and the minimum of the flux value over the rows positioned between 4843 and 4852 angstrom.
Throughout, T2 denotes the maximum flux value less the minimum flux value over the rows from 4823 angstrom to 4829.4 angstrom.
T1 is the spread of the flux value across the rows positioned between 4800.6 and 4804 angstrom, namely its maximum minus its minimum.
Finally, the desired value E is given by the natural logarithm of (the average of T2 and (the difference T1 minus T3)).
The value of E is 1.79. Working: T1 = 4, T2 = 15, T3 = 7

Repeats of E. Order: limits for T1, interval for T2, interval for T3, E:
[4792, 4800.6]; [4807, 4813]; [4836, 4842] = 0.92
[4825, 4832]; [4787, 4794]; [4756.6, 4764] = 1.39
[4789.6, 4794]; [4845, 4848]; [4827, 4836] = 0.69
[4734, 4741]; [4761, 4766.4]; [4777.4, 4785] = 1.87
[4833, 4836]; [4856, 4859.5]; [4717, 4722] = 0.00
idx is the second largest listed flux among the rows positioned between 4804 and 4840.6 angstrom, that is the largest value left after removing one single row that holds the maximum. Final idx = 146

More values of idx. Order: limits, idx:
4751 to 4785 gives 146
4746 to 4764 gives 148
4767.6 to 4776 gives 143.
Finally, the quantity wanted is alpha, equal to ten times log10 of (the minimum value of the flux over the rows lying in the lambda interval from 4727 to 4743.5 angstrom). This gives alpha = 21.24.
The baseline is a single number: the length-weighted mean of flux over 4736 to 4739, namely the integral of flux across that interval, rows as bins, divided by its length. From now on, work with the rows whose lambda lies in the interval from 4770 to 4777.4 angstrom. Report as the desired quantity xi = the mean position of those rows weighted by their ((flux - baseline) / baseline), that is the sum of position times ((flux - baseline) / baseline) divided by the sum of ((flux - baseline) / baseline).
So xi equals 4775.2 angstrom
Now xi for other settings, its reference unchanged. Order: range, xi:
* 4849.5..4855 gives 4851.4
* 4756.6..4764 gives 4759.1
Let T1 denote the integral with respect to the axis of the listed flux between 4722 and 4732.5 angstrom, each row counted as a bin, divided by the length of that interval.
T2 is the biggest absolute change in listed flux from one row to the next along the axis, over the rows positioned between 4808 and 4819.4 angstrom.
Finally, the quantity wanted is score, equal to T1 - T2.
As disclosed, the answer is 135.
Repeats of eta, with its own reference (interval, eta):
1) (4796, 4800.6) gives 1.83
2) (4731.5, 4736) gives 1.47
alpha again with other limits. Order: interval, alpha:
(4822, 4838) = 21.17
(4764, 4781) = 21.21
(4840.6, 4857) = 21.30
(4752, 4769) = 21.04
